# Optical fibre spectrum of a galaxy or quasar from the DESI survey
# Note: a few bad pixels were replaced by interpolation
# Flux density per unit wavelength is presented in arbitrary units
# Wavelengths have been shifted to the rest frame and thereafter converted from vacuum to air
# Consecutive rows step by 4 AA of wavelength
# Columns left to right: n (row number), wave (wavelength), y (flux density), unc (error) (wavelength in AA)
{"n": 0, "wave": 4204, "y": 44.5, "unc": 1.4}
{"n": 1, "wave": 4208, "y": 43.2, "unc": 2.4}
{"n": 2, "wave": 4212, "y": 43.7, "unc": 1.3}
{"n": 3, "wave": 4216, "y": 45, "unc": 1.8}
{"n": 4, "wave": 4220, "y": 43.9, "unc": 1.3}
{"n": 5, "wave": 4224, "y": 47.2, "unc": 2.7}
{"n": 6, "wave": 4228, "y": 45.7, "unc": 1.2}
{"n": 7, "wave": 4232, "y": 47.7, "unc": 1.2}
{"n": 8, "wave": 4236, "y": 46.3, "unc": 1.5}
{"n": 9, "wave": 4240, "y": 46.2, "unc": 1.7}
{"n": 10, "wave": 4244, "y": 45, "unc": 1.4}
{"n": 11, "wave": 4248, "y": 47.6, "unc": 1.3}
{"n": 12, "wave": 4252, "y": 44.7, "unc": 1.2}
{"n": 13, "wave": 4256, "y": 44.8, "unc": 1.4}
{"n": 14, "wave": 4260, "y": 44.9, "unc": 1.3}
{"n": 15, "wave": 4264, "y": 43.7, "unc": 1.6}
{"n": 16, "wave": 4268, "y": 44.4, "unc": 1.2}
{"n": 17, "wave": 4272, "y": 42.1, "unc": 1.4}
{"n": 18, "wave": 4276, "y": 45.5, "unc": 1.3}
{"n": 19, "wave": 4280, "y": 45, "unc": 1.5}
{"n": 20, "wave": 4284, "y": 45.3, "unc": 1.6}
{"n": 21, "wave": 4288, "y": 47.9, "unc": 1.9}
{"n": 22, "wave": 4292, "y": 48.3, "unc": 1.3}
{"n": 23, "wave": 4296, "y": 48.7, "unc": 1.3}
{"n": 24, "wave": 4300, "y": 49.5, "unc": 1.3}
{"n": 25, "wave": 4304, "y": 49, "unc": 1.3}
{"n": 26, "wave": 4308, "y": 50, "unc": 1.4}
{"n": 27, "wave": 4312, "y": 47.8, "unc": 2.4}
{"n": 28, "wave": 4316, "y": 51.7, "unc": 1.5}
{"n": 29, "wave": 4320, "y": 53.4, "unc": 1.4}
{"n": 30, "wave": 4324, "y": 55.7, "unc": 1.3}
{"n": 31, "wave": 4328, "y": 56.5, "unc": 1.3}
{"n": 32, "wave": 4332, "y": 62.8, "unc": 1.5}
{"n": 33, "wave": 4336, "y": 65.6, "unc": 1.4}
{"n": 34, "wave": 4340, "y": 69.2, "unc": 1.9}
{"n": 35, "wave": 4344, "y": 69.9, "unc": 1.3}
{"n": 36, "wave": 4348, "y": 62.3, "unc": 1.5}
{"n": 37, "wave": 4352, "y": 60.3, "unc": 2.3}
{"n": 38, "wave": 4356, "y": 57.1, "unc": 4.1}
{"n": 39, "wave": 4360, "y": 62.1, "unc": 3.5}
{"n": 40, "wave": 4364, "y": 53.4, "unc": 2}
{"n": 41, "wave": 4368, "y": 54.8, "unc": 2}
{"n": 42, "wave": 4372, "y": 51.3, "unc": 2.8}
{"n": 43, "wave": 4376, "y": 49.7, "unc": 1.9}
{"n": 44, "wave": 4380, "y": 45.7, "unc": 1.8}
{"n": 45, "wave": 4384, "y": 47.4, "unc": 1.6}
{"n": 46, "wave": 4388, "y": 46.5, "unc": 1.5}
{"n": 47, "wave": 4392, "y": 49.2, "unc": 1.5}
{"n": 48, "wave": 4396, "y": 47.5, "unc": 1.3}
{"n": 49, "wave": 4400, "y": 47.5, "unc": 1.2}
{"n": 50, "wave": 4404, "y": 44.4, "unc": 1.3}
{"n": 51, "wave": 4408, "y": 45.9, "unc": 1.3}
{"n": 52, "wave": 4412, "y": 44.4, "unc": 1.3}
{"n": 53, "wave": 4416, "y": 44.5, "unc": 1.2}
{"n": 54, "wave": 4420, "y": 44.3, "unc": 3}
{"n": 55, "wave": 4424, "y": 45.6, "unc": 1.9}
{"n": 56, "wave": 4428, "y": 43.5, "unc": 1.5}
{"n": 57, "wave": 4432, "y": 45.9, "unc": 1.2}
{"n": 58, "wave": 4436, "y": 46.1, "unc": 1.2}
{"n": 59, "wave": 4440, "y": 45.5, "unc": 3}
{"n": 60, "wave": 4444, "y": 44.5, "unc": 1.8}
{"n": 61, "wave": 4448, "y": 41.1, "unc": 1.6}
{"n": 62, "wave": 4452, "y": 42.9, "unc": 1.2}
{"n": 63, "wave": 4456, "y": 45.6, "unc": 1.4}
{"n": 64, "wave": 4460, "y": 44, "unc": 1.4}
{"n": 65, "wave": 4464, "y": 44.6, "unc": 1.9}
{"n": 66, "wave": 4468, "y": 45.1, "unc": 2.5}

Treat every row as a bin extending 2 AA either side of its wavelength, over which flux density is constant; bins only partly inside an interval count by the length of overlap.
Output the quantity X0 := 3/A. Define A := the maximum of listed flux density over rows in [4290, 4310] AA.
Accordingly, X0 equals 0.060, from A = 50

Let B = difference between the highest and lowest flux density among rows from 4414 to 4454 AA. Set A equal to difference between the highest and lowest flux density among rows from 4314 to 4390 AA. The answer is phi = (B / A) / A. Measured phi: 0.0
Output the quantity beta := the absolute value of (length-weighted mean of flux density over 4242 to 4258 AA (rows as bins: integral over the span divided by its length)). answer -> 45.5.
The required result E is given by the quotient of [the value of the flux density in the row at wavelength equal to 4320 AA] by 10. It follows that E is 5.34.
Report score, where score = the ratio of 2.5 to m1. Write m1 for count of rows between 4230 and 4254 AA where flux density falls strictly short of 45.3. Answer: 1.25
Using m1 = 2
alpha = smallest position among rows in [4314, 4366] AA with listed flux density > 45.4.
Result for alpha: 4316 AA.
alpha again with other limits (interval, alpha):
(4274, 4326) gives 4276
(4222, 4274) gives 4224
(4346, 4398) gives 4348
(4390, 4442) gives 4392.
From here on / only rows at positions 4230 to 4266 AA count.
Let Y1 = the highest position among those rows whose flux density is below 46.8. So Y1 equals 4264 AA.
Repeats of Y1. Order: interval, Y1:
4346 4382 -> 4380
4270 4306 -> 4284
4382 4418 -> 4416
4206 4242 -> 4240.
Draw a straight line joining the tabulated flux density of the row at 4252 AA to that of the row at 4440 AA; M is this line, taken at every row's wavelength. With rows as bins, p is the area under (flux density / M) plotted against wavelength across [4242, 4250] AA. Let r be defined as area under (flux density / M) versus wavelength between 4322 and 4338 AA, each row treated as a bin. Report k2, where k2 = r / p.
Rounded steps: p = 8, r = 21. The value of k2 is 2.6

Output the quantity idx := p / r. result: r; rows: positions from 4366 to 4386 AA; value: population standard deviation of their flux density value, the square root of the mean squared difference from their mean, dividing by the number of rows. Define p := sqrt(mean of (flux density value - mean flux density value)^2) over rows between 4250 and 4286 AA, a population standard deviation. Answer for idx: 0.31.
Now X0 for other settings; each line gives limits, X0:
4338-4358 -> 0.043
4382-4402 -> 0.061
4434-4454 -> 0.065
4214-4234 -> 0.063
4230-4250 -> 0.063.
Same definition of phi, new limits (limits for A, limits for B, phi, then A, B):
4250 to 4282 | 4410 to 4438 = 0.2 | 3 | 2.6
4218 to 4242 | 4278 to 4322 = 0.6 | 4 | 8.4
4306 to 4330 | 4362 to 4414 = 0.1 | 9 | 10.4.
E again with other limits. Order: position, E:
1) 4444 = 4.45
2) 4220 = 4.39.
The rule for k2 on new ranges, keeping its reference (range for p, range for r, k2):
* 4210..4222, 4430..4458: 2.3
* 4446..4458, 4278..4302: 2.2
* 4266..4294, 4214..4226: 0.4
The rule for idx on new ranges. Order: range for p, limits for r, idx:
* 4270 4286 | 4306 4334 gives 0.30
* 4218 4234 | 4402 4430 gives 1.94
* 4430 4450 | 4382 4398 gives 1.89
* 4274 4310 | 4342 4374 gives 0.32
